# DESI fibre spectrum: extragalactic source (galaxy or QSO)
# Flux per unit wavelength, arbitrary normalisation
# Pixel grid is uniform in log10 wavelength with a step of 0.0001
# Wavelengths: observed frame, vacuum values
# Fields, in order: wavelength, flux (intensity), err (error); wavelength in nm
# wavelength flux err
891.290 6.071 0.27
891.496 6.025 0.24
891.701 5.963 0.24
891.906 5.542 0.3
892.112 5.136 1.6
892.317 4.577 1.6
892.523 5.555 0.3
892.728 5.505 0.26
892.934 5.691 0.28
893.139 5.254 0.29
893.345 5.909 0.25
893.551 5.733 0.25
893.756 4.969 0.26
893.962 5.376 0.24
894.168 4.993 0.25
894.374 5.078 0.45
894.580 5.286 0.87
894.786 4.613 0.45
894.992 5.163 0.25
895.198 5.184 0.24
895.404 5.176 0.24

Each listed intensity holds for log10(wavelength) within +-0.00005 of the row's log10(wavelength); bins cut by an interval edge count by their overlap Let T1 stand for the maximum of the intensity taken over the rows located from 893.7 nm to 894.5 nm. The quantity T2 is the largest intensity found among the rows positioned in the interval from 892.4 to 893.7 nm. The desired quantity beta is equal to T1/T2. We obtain 0.91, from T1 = 5.376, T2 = 5.909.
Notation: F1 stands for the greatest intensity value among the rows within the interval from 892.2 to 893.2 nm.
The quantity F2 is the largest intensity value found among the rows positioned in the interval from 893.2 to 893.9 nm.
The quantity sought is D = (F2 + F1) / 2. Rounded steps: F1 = 5.691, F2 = 5.909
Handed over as 5.80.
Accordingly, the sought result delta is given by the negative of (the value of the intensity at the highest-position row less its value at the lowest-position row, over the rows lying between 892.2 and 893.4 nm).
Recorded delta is -1.3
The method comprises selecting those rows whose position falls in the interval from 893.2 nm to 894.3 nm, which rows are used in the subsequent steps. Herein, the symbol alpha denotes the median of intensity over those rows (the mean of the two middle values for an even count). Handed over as 5.4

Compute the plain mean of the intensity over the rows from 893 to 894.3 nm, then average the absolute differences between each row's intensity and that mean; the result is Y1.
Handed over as 0.30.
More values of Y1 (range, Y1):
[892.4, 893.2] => 0.12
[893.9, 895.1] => 0.19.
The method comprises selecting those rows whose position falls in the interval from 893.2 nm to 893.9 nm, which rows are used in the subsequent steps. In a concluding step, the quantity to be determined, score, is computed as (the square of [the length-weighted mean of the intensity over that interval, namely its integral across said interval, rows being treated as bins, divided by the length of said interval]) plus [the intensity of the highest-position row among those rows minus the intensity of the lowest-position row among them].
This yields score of 29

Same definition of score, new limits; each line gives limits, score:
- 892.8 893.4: 31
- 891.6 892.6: 28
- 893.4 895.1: 26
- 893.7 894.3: 26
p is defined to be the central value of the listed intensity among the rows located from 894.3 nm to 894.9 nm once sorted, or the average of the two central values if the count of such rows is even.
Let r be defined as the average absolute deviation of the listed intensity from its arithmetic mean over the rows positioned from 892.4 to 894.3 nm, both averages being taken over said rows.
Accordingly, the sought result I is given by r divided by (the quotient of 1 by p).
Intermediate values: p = 5.1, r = 0.26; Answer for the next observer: 1.33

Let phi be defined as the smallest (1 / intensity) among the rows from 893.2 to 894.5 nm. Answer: 0.169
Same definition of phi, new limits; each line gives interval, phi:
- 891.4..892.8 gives 0.166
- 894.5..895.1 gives 0.189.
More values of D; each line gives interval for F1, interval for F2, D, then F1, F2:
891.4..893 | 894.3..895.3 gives 5.66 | 6.025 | 5.286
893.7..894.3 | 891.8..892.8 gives 5.47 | 5.376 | 5.555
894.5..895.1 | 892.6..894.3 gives 5.60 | 5.286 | 5.909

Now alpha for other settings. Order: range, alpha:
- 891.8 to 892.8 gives 5.5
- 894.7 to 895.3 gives 5.2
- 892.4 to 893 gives 5.6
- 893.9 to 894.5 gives 5.1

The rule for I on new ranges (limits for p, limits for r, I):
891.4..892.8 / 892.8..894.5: 1.67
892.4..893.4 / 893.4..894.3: 1.59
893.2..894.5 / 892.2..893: 1.97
